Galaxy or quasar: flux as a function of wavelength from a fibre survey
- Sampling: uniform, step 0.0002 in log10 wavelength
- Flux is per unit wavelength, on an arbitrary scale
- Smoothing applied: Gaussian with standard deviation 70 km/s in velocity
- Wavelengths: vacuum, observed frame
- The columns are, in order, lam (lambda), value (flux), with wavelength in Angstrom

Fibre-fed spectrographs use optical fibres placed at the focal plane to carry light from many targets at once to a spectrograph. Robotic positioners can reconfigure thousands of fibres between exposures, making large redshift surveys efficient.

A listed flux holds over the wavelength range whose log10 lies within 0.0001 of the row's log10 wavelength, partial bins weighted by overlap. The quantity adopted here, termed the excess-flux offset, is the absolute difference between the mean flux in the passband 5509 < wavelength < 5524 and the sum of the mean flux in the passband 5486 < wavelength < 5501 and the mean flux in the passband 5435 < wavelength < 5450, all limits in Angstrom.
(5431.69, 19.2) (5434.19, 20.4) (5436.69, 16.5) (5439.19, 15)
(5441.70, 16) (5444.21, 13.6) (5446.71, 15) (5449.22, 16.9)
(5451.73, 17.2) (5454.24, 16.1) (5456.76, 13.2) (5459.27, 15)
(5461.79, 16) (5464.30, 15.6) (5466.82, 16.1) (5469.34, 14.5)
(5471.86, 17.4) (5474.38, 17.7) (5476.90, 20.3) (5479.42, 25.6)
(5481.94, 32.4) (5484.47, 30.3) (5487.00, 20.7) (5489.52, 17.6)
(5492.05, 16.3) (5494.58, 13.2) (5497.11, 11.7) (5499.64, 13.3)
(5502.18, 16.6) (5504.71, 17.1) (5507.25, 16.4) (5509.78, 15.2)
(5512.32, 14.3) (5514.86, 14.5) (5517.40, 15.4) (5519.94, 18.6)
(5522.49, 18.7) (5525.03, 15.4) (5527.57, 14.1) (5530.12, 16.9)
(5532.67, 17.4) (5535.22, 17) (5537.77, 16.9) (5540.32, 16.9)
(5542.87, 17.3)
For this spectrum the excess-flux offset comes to 15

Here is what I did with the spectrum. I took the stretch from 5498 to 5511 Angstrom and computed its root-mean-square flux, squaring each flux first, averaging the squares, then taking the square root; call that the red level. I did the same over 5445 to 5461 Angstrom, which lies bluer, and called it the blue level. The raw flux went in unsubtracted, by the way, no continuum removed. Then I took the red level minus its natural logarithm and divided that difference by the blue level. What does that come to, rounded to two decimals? 0.83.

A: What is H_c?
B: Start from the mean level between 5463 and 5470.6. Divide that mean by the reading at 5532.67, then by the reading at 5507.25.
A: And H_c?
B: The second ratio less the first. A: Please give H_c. 0.05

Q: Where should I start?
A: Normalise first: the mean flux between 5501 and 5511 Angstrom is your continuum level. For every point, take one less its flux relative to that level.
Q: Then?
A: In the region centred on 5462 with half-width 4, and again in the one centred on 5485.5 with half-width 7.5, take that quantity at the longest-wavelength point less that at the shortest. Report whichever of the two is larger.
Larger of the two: 0.57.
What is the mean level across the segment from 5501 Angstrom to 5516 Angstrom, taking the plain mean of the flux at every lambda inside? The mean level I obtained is 15.7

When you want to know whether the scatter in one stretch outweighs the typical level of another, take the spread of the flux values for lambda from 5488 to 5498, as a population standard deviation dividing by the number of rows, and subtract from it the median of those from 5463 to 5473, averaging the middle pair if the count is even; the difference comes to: -13.5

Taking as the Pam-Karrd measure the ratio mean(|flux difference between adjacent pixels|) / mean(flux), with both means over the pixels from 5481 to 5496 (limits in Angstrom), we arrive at 0.18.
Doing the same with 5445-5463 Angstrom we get 0.10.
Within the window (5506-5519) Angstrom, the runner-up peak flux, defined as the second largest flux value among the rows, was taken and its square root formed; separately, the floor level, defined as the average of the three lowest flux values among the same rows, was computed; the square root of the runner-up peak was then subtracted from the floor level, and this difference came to 10.7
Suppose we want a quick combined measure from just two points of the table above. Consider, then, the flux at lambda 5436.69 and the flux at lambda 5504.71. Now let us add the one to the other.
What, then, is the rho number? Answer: 34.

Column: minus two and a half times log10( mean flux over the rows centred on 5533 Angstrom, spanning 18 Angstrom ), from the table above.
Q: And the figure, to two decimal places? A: -3.04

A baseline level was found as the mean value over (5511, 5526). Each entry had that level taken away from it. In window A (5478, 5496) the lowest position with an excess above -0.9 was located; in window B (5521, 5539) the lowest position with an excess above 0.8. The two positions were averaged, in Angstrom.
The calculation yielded 5501.0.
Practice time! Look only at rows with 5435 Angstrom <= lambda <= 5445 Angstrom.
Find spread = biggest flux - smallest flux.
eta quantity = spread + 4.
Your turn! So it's 6.9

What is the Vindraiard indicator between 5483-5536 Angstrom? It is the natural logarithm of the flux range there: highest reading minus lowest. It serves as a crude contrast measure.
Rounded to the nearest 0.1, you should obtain 2.9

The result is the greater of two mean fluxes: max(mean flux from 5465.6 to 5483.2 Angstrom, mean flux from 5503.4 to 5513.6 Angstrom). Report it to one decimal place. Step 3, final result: 20.6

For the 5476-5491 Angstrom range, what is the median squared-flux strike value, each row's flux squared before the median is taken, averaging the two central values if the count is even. 542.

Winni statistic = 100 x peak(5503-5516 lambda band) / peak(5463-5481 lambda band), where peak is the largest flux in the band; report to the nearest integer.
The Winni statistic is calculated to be 67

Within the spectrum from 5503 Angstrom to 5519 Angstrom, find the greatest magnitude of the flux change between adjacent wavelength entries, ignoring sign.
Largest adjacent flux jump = 1.2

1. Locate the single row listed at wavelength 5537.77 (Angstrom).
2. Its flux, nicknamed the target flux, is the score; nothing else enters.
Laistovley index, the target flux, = 16.9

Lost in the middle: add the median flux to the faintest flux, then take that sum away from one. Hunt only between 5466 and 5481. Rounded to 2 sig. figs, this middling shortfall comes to -31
